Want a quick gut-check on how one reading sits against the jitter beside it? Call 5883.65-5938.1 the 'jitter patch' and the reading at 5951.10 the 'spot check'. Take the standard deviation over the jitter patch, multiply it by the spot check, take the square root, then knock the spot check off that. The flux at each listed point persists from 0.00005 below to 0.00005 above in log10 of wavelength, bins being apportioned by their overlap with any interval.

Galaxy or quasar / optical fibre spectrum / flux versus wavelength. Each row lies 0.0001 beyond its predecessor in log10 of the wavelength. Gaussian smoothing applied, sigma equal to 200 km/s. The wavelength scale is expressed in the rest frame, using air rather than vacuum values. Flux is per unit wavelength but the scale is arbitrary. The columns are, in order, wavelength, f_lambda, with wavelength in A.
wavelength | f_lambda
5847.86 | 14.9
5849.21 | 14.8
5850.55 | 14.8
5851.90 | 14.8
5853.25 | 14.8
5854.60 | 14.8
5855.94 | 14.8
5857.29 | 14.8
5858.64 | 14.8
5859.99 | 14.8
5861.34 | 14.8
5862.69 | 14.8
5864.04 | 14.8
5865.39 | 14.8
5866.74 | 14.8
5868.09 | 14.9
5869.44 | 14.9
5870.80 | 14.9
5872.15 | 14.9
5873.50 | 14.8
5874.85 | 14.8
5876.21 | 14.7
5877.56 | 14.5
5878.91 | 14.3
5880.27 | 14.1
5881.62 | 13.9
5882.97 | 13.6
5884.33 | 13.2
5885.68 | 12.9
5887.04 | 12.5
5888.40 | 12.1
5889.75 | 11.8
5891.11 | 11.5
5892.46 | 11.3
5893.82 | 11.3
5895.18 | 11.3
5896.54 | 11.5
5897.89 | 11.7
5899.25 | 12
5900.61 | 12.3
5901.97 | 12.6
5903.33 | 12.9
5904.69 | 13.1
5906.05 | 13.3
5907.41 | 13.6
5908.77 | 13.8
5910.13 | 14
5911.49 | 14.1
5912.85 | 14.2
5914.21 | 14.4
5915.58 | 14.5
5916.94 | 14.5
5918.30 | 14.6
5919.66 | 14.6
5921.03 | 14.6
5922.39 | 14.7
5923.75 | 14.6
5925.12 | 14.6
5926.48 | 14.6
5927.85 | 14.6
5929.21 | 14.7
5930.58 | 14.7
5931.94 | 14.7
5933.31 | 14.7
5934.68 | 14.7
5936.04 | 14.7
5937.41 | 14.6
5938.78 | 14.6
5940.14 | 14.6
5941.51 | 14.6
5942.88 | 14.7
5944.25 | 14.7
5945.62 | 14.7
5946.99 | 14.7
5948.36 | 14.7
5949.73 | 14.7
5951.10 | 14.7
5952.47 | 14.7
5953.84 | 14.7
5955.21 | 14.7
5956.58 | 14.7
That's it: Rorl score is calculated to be -10.4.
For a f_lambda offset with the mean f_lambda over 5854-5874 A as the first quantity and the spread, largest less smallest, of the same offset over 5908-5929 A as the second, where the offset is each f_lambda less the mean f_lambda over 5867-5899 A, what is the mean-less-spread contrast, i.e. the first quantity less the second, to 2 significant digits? 0.65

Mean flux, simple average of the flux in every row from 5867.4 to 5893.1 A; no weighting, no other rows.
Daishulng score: 13.7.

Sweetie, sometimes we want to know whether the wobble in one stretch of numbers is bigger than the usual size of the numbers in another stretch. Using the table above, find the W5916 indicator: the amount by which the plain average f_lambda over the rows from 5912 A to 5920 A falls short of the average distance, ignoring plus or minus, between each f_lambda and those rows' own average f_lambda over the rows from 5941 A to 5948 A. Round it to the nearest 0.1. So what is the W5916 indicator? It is -14.4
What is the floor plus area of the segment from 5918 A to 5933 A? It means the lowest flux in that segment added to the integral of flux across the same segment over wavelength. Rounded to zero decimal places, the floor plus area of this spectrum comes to 234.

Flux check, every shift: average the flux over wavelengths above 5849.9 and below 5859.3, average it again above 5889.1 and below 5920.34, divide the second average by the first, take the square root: 0.94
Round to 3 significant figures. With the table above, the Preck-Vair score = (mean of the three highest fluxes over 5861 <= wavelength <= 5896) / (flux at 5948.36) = 1.01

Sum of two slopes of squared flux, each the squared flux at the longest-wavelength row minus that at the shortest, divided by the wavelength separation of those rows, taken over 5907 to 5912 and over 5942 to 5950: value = 3.39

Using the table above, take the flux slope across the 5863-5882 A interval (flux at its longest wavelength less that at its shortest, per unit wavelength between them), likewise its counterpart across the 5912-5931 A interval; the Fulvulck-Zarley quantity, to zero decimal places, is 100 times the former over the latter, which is -182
